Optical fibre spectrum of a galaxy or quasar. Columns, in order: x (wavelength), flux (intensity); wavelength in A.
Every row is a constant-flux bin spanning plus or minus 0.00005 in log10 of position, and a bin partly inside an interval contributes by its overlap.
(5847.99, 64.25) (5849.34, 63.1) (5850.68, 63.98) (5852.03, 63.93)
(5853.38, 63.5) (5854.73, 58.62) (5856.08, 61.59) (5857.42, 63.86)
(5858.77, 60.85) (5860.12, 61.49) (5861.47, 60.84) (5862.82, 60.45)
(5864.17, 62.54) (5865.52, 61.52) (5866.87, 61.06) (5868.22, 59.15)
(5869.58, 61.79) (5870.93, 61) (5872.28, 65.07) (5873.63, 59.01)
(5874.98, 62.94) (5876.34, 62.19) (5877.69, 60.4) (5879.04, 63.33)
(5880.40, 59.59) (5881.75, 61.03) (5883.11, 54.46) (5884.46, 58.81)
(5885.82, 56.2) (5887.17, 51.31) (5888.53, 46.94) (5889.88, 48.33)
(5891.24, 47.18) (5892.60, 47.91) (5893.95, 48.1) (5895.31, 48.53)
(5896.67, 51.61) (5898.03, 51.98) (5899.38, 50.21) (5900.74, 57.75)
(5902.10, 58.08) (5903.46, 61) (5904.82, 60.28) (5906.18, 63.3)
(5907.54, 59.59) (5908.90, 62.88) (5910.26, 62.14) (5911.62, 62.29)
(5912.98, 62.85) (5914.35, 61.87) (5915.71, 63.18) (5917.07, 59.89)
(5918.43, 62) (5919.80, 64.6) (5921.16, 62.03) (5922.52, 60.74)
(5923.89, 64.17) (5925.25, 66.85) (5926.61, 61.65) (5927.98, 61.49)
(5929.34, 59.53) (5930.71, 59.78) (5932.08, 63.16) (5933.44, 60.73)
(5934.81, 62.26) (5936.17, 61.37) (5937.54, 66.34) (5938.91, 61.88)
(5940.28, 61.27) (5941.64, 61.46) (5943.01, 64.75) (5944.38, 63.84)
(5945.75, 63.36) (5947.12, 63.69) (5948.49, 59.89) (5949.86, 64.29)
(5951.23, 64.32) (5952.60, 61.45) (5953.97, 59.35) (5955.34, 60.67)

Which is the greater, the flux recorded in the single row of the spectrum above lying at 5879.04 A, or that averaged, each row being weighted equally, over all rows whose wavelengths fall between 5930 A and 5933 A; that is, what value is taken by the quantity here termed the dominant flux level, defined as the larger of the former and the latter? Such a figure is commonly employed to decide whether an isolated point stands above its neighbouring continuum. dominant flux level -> 63.3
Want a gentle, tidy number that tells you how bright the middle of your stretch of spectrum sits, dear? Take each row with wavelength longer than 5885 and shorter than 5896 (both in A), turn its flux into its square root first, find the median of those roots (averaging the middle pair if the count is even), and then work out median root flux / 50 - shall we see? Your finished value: 0.139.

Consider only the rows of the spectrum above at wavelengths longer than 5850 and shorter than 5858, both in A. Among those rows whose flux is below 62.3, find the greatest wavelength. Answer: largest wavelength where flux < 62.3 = 5856.08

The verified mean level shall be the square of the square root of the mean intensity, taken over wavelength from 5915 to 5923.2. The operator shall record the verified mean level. 62.1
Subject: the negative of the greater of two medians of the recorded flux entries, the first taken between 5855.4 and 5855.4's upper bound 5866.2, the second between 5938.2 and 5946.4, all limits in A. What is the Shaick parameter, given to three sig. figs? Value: -62.6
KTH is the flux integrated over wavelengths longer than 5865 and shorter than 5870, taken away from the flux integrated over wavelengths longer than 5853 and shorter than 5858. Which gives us 5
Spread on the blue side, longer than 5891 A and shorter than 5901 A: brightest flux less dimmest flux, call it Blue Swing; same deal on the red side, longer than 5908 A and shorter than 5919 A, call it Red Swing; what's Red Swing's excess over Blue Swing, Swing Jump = -7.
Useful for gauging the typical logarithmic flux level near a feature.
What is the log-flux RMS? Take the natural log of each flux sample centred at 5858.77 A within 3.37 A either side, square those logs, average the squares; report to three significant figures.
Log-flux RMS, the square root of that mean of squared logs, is 4.12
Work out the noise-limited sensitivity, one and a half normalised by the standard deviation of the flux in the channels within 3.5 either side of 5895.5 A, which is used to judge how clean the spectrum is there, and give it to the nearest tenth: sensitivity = 0.8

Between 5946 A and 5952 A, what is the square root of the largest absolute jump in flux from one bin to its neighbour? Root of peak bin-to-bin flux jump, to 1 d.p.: 2.1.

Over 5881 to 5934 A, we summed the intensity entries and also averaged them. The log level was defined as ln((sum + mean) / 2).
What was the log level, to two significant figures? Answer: 7.1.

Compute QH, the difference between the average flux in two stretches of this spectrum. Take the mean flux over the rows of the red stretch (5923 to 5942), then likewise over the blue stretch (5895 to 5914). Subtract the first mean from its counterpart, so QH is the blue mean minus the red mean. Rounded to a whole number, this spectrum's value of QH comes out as -4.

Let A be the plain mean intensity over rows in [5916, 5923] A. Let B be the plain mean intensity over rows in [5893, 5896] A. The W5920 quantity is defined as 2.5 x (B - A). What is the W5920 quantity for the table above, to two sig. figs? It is -34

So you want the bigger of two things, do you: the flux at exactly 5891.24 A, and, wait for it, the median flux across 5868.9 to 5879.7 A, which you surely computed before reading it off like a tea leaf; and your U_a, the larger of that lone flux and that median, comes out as 62.0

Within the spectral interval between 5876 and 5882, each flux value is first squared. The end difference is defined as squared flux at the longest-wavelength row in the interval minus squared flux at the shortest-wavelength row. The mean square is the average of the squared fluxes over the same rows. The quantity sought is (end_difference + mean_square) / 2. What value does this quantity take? 1809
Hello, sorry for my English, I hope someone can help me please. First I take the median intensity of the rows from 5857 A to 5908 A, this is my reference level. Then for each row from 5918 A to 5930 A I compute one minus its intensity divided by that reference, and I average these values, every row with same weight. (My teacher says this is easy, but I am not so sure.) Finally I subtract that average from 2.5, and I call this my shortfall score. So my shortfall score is 2.544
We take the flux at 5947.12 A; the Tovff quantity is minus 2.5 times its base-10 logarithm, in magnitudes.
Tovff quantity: -4.51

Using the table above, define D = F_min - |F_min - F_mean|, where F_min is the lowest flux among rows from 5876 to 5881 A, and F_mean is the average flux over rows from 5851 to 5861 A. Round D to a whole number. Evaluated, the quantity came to 57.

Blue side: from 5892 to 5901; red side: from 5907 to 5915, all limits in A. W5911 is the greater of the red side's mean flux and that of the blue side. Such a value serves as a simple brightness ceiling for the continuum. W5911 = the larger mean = 61.9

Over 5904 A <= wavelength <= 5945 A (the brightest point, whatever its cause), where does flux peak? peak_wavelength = 5925.25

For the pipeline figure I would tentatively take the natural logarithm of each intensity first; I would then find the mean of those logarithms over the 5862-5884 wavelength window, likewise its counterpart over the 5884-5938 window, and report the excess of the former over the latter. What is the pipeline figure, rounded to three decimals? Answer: 0.046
